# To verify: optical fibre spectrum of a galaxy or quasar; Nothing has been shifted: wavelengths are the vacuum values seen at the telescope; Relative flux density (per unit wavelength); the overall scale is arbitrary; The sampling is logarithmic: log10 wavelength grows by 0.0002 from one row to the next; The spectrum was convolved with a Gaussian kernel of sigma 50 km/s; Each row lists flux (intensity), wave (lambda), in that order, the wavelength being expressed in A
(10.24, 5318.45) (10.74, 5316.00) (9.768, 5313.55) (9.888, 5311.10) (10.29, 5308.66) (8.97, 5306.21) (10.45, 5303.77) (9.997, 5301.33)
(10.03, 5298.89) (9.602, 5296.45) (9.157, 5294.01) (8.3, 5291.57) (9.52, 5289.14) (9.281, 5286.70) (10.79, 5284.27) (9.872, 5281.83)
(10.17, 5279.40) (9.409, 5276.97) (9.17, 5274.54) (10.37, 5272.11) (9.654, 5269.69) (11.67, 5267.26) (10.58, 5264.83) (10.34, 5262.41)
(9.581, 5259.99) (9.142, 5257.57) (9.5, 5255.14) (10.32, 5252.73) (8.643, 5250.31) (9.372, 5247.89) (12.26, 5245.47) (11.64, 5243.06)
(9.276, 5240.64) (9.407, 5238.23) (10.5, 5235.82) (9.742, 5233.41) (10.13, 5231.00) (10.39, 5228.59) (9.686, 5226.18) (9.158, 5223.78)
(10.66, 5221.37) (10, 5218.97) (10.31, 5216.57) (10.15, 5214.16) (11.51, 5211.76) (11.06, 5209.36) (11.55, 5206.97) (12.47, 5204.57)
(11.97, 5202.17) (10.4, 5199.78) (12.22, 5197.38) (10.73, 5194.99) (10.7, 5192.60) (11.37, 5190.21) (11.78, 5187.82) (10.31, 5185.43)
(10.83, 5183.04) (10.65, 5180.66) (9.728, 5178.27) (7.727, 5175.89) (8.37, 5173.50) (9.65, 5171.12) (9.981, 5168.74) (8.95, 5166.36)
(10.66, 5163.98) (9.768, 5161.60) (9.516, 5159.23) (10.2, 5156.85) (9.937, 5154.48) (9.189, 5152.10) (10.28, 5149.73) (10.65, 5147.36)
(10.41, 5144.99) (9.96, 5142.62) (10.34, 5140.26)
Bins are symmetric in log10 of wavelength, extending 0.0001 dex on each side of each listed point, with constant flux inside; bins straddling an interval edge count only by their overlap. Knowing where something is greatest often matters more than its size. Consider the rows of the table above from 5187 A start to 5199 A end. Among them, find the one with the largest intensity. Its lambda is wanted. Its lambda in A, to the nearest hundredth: 5197.38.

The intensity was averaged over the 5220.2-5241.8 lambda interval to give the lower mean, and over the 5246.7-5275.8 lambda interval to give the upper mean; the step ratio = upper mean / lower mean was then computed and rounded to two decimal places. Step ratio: 1.00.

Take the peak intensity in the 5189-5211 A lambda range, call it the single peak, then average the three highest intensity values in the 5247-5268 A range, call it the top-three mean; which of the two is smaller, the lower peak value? 10.86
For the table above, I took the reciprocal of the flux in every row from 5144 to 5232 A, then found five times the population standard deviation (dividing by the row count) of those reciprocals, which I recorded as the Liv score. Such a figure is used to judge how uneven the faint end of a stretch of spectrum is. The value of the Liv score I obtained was 0.049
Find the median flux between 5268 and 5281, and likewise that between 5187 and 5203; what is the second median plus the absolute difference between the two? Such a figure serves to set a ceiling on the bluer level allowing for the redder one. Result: 13.1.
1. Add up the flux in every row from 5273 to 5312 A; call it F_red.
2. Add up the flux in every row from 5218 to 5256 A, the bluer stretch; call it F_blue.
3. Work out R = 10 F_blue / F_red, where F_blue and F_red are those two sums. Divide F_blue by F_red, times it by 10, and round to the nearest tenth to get 10.4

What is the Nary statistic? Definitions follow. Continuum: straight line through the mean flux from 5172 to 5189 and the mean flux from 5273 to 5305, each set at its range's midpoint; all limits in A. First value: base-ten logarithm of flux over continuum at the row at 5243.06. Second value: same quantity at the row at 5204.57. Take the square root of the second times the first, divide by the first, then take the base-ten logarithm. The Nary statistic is 0.06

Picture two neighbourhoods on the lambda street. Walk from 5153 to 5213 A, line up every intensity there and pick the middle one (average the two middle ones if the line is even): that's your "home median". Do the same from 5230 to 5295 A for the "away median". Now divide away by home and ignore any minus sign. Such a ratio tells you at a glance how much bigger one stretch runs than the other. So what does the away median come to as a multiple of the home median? 0.91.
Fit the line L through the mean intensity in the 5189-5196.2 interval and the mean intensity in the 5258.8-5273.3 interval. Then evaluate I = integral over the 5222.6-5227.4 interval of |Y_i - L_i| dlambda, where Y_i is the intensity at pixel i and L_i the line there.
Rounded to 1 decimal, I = 6.1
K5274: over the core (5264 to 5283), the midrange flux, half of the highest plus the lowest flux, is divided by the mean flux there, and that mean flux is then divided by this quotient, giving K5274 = 9.8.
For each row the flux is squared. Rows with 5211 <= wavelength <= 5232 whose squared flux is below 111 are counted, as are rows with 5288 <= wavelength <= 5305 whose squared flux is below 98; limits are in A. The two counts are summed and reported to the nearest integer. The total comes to 11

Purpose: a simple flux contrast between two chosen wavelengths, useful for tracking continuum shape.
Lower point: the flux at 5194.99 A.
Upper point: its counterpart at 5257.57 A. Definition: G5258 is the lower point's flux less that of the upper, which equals 1.6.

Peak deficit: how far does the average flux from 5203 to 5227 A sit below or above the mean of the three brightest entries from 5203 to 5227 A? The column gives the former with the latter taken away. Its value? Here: -1.2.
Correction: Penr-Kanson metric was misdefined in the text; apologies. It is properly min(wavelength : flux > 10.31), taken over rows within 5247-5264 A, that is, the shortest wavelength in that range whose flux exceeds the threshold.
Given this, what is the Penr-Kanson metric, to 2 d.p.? 5252.73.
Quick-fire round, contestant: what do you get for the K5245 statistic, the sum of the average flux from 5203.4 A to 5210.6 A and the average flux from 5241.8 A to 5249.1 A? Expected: 22.8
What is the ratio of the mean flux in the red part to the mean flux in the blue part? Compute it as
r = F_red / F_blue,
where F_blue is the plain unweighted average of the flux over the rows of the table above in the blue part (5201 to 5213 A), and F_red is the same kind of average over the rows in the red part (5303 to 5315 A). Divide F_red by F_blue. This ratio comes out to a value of 0.84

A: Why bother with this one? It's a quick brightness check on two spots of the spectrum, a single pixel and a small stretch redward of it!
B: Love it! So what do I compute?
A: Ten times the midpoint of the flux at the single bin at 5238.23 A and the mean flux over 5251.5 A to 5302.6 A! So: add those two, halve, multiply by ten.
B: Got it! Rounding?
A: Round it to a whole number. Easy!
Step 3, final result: 96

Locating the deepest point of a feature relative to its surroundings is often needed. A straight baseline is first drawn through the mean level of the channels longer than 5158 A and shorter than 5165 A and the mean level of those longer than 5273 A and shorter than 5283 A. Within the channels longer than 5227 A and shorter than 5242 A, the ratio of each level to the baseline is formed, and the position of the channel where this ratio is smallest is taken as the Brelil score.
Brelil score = 5240.64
